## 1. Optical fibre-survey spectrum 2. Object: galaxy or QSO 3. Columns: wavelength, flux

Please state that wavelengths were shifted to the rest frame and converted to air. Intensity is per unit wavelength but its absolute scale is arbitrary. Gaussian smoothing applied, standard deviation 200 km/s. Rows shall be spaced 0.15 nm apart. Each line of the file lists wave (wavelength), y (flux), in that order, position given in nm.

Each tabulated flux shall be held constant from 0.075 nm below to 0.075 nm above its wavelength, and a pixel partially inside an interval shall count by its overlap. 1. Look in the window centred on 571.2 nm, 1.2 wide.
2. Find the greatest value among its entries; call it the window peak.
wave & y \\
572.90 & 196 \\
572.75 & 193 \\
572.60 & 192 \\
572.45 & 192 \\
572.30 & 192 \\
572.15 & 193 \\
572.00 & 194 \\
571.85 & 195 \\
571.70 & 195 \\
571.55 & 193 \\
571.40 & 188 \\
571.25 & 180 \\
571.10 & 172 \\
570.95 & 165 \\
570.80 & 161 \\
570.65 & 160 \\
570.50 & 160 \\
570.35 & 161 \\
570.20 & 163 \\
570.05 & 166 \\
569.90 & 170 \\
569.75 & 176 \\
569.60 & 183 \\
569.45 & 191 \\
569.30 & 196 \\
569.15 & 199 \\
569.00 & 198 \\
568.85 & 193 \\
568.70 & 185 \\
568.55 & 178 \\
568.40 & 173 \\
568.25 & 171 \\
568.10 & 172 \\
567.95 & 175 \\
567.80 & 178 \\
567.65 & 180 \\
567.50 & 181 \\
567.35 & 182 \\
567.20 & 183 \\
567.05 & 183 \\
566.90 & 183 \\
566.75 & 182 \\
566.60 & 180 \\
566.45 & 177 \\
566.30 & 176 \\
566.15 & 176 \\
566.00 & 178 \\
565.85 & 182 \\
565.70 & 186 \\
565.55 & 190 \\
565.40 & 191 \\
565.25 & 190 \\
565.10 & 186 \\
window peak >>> 195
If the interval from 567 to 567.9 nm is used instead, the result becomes 183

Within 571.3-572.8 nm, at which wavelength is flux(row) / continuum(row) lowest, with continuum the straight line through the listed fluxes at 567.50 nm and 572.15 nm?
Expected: 571.40 nm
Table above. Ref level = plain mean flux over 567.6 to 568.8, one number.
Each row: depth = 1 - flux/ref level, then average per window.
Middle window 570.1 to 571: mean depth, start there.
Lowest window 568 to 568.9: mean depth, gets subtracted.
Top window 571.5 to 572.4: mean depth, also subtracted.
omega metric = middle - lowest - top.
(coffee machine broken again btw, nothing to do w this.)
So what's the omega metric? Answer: 0.19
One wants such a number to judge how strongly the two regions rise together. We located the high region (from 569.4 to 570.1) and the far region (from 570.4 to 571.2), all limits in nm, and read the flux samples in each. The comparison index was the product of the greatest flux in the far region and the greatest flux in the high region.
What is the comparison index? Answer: 32852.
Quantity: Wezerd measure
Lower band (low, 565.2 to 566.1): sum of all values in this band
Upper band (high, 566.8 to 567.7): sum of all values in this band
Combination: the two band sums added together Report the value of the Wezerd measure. 2209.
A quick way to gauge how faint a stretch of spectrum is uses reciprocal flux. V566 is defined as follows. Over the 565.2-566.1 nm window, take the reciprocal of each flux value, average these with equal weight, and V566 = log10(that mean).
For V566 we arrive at -2.27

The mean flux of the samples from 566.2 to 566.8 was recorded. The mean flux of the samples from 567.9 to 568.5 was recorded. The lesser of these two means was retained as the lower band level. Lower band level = 173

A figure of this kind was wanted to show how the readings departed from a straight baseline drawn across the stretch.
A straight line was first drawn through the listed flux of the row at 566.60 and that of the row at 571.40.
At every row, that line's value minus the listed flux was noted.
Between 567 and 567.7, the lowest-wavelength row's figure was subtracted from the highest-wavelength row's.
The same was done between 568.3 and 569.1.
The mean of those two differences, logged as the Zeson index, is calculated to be -10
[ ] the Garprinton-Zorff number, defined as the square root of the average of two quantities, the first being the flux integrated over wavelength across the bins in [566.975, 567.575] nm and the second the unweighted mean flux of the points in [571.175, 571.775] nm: 12.2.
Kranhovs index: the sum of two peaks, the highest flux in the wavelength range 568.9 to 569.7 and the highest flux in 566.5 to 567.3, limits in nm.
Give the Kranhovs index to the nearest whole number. 382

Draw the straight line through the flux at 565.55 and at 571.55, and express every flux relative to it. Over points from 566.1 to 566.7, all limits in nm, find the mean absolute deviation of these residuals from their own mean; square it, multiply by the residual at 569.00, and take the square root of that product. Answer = 3.3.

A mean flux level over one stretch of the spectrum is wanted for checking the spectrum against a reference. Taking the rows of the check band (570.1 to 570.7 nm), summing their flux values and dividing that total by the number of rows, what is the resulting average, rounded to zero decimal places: 161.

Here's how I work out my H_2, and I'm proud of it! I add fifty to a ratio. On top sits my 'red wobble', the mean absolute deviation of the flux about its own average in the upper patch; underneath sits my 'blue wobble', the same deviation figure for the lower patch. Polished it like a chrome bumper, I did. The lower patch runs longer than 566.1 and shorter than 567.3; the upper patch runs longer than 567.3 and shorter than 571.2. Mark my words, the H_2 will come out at 53.5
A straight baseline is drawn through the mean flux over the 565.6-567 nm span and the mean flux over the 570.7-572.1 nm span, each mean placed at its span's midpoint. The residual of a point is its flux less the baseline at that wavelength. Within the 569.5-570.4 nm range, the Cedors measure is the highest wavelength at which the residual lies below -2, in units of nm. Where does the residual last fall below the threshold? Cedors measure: 570.35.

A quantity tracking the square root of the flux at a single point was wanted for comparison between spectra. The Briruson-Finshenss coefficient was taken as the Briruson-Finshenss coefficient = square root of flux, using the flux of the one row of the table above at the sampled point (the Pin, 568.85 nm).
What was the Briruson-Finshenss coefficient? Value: 13.9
